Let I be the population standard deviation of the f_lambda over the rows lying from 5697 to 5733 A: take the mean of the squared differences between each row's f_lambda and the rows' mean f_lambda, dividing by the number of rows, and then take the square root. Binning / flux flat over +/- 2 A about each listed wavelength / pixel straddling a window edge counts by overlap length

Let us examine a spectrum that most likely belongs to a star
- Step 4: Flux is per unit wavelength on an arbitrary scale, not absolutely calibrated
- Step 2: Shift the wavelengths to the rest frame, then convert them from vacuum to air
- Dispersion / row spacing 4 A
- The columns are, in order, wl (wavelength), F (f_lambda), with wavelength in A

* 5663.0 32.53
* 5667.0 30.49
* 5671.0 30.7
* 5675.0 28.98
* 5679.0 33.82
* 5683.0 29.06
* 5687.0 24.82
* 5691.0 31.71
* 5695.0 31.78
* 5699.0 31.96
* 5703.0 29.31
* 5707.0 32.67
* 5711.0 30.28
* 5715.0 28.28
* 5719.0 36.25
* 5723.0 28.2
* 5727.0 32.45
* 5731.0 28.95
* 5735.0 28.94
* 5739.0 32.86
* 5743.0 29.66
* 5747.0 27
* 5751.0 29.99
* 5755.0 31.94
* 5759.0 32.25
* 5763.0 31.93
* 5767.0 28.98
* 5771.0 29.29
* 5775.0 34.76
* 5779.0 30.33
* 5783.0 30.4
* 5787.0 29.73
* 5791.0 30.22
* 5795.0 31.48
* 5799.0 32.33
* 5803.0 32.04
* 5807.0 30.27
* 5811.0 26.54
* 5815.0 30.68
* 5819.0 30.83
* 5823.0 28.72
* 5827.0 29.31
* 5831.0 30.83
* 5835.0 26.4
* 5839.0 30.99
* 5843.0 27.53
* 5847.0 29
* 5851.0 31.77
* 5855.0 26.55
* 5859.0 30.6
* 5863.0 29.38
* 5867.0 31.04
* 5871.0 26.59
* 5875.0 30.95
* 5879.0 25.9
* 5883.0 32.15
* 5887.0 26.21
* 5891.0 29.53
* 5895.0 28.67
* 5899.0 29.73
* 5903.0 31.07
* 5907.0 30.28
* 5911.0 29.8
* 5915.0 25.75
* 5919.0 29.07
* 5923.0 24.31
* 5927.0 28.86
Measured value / 2.50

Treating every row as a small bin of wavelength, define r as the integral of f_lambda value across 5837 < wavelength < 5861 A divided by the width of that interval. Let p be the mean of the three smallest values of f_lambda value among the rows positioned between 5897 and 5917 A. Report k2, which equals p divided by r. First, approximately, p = 28.4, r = 29.4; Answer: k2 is 0.97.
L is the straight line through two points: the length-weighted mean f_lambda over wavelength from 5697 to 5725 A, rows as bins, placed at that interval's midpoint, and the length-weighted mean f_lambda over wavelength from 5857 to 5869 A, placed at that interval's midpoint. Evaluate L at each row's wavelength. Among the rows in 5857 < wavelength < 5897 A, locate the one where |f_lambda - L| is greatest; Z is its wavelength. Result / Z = 5879.0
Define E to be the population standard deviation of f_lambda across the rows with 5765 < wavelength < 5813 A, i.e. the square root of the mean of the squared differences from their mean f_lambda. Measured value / 1.9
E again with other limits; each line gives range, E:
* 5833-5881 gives 2.1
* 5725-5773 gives 1.8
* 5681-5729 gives 2.8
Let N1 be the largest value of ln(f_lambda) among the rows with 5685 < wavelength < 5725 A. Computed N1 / 3.59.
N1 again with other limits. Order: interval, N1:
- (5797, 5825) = 3.48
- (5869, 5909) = 3.47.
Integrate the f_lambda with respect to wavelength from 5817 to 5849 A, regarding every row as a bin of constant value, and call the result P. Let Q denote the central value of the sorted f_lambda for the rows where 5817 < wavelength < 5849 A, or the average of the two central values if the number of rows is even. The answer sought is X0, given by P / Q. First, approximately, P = 934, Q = 29.2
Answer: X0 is 32.1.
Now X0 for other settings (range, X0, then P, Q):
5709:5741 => 33.3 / 985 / 29.6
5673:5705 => 31.7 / 966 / 30.5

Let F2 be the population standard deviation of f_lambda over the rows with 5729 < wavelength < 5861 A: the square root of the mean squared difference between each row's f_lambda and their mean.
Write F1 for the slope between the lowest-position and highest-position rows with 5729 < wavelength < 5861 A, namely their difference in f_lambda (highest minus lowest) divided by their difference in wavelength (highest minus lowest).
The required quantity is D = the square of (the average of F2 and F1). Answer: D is 0.93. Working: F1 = 0.01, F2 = 1.91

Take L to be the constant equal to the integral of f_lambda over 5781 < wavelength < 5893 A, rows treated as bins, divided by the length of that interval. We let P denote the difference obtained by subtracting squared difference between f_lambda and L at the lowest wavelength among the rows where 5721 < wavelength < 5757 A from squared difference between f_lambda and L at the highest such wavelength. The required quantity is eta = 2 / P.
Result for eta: 1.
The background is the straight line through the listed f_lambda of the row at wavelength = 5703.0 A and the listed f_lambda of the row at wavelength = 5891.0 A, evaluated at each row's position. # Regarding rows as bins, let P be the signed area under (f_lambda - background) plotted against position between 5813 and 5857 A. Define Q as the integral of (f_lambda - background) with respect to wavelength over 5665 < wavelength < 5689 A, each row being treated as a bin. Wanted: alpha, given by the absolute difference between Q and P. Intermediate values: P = -6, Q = 9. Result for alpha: 15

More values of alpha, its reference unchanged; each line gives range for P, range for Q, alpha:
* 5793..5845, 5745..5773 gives 2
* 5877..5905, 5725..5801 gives 115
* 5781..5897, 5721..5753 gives 5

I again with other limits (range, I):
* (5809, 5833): 1.55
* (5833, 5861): 2.04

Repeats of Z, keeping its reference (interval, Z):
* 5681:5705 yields 5687.0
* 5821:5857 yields 5835.0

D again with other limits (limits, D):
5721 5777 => 1.24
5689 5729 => 1.33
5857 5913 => 0.86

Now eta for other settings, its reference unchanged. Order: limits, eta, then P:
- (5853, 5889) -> 1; 2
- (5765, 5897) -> 4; 0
